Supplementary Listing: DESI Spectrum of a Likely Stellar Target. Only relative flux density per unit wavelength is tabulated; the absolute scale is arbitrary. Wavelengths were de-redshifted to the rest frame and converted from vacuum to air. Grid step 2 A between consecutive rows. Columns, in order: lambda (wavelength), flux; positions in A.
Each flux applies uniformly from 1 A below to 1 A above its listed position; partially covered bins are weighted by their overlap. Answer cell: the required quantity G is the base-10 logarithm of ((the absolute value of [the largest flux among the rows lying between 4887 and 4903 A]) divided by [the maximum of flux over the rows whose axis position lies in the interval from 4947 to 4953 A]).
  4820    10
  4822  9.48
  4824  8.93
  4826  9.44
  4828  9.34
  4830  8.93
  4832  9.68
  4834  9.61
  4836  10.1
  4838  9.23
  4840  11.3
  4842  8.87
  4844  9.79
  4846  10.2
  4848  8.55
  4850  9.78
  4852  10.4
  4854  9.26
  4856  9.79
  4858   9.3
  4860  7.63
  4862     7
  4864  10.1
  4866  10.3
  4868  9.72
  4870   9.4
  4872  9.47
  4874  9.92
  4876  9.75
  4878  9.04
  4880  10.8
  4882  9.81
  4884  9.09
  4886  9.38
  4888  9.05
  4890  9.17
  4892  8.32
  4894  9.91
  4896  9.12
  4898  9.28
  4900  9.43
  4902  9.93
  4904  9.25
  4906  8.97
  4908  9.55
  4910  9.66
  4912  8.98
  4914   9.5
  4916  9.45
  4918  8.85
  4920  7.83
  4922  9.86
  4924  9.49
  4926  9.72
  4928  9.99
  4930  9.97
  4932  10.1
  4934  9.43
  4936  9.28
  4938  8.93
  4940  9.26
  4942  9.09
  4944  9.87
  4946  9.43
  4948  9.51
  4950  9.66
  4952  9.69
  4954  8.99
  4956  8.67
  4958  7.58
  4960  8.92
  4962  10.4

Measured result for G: 0.01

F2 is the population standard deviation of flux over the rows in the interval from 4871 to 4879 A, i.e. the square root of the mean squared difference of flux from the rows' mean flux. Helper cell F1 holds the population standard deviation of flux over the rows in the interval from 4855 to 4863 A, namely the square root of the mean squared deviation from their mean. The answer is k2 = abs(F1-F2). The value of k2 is 0.82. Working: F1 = 1.2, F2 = 0.33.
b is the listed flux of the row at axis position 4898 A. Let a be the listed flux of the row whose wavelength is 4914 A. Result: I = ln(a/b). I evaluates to 0.02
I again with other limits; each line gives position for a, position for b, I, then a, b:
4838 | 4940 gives 0.00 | 9.23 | 9.26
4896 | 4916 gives -0.04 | 9.12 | 9.45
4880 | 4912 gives 0.18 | 10.8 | 8.98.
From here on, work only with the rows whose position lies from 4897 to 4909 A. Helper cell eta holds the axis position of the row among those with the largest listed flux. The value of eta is 4902 A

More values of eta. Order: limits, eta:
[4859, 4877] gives 4866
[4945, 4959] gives 4952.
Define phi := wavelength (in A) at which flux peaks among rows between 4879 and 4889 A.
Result 4880 A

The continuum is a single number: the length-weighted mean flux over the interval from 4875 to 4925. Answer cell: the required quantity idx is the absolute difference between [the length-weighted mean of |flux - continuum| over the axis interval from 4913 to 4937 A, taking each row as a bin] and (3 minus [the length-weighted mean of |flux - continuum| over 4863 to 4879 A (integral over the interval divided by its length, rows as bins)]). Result 2.1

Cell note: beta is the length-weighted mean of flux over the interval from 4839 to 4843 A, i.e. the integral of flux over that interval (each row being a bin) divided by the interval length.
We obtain 10.1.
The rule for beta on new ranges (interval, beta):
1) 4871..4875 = 9.7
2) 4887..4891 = 9.1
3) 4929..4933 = 10.0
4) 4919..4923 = 8.8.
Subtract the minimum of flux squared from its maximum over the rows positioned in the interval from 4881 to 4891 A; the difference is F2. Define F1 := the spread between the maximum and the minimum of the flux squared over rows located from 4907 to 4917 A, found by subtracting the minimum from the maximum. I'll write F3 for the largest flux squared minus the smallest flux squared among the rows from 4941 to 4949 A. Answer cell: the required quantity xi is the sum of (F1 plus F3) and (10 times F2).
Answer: 171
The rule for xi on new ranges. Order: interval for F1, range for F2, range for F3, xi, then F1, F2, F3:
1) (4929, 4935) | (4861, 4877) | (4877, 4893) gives 631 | 13.1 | 57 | 47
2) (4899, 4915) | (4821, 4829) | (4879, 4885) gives 153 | 18.1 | 10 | 34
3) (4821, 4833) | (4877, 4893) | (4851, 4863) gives 547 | 14.0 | 47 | 59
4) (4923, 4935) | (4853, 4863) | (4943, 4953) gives 490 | 13.1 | 47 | 8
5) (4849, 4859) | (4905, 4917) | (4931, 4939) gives 173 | 22.4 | 13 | 22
